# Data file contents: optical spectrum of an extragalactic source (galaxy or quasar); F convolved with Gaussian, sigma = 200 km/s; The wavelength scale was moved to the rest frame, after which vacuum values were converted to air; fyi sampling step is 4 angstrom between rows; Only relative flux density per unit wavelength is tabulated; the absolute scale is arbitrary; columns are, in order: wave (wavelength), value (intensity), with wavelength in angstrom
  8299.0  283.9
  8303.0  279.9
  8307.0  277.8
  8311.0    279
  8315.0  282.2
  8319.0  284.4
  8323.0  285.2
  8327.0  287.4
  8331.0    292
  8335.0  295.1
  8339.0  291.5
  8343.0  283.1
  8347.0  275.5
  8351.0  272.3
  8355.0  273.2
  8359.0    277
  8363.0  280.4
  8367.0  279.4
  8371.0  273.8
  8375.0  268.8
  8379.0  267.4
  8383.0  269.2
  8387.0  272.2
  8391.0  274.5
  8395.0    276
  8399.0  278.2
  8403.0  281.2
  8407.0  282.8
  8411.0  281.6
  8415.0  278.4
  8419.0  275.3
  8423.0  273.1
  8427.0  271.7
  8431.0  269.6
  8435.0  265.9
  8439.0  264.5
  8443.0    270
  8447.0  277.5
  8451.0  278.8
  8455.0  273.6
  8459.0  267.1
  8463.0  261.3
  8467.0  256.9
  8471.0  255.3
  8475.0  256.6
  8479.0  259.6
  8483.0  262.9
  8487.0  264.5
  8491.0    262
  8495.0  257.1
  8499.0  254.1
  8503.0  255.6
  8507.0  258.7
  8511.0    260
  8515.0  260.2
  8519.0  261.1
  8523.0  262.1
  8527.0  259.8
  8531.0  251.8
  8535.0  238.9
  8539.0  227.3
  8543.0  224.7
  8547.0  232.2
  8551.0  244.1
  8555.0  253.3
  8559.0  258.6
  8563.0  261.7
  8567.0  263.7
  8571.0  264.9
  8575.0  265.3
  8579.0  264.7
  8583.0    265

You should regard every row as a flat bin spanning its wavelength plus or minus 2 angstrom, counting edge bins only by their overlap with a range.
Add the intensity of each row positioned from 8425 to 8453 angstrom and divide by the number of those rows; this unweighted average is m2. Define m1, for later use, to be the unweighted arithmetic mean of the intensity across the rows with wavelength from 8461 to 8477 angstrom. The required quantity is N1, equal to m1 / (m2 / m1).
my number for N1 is 245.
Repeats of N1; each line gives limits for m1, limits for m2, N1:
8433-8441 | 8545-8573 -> 277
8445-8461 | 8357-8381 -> 274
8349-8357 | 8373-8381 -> 277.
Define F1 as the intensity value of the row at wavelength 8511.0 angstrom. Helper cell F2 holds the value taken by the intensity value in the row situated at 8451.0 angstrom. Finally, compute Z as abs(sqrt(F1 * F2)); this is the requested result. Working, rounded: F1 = 260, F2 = 278.8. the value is 269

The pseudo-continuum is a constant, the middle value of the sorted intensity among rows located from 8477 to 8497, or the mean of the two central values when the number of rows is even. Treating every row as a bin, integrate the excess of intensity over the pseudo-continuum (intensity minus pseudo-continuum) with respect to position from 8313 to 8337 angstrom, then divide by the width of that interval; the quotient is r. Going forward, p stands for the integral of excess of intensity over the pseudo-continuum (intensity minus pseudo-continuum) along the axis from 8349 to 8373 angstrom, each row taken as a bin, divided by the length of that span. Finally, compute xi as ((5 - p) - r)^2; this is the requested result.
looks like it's 1206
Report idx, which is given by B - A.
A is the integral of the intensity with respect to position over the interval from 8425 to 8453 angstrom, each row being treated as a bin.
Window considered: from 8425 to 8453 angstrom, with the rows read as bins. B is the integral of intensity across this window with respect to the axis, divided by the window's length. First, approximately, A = 7592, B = 271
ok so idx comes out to -7321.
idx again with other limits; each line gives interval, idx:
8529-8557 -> -6450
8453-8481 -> -7060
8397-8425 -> -7524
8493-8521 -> -6969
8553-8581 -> -7067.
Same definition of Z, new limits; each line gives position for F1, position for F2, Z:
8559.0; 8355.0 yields 266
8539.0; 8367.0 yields 252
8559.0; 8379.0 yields 263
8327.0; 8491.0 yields 274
